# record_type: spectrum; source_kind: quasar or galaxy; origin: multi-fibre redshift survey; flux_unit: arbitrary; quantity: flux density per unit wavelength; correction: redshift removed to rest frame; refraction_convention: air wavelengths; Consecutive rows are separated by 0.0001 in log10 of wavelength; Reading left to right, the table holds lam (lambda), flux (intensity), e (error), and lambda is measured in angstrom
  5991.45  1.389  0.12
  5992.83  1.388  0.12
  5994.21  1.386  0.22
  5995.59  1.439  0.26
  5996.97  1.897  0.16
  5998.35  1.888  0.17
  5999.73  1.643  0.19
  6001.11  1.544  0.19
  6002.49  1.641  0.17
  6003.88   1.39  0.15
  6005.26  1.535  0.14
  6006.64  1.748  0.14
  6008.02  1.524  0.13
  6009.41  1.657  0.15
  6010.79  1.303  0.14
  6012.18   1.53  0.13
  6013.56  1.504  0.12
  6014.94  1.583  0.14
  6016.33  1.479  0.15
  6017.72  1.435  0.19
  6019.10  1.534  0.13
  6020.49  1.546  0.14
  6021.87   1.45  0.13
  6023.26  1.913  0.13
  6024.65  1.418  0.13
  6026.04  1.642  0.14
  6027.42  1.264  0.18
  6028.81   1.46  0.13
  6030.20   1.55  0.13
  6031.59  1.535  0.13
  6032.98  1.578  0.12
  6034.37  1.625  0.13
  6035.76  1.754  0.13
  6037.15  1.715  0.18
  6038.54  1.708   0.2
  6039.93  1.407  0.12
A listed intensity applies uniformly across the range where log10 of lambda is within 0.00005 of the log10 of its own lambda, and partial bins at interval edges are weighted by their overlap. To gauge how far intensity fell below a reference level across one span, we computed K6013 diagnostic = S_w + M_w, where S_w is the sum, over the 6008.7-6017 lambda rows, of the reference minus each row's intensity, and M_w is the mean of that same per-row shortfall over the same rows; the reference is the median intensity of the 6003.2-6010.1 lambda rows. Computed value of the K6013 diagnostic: 0.2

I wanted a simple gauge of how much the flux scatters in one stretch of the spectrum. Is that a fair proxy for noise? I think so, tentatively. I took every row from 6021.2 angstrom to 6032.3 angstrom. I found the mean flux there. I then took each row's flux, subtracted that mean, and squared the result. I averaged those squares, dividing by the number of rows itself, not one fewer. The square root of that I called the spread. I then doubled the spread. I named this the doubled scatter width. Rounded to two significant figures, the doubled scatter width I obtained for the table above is 0.36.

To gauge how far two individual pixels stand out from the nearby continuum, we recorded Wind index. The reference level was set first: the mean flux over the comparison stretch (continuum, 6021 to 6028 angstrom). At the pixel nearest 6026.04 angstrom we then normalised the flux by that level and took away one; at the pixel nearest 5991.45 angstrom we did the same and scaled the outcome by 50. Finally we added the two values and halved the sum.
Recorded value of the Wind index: -2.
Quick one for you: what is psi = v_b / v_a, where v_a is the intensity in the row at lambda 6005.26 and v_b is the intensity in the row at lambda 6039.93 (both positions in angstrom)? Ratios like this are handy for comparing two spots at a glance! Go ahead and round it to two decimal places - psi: 0.92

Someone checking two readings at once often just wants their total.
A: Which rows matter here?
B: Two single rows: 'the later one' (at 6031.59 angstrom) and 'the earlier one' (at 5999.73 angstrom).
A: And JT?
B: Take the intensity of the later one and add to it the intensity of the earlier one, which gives 3.18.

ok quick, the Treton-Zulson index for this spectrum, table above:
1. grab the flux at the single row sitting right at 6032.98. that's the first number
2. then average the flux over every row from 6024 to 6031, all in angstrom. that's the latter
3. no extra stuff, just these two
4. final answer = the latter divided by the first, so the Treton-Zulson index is 0.93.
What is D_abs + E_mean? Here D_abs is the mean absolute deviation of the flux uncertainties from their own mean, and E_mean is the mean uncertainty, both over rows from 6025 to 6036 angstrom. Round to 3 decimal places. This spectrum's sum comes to 0.148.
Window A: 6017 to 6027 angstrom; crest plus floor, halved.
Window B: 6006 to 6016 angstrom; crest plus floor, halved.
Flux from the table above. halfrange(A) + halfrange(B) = 3.19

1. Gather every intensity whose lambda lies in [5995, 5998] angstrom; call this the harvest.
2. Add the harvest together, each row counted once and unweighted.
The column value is 3.34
